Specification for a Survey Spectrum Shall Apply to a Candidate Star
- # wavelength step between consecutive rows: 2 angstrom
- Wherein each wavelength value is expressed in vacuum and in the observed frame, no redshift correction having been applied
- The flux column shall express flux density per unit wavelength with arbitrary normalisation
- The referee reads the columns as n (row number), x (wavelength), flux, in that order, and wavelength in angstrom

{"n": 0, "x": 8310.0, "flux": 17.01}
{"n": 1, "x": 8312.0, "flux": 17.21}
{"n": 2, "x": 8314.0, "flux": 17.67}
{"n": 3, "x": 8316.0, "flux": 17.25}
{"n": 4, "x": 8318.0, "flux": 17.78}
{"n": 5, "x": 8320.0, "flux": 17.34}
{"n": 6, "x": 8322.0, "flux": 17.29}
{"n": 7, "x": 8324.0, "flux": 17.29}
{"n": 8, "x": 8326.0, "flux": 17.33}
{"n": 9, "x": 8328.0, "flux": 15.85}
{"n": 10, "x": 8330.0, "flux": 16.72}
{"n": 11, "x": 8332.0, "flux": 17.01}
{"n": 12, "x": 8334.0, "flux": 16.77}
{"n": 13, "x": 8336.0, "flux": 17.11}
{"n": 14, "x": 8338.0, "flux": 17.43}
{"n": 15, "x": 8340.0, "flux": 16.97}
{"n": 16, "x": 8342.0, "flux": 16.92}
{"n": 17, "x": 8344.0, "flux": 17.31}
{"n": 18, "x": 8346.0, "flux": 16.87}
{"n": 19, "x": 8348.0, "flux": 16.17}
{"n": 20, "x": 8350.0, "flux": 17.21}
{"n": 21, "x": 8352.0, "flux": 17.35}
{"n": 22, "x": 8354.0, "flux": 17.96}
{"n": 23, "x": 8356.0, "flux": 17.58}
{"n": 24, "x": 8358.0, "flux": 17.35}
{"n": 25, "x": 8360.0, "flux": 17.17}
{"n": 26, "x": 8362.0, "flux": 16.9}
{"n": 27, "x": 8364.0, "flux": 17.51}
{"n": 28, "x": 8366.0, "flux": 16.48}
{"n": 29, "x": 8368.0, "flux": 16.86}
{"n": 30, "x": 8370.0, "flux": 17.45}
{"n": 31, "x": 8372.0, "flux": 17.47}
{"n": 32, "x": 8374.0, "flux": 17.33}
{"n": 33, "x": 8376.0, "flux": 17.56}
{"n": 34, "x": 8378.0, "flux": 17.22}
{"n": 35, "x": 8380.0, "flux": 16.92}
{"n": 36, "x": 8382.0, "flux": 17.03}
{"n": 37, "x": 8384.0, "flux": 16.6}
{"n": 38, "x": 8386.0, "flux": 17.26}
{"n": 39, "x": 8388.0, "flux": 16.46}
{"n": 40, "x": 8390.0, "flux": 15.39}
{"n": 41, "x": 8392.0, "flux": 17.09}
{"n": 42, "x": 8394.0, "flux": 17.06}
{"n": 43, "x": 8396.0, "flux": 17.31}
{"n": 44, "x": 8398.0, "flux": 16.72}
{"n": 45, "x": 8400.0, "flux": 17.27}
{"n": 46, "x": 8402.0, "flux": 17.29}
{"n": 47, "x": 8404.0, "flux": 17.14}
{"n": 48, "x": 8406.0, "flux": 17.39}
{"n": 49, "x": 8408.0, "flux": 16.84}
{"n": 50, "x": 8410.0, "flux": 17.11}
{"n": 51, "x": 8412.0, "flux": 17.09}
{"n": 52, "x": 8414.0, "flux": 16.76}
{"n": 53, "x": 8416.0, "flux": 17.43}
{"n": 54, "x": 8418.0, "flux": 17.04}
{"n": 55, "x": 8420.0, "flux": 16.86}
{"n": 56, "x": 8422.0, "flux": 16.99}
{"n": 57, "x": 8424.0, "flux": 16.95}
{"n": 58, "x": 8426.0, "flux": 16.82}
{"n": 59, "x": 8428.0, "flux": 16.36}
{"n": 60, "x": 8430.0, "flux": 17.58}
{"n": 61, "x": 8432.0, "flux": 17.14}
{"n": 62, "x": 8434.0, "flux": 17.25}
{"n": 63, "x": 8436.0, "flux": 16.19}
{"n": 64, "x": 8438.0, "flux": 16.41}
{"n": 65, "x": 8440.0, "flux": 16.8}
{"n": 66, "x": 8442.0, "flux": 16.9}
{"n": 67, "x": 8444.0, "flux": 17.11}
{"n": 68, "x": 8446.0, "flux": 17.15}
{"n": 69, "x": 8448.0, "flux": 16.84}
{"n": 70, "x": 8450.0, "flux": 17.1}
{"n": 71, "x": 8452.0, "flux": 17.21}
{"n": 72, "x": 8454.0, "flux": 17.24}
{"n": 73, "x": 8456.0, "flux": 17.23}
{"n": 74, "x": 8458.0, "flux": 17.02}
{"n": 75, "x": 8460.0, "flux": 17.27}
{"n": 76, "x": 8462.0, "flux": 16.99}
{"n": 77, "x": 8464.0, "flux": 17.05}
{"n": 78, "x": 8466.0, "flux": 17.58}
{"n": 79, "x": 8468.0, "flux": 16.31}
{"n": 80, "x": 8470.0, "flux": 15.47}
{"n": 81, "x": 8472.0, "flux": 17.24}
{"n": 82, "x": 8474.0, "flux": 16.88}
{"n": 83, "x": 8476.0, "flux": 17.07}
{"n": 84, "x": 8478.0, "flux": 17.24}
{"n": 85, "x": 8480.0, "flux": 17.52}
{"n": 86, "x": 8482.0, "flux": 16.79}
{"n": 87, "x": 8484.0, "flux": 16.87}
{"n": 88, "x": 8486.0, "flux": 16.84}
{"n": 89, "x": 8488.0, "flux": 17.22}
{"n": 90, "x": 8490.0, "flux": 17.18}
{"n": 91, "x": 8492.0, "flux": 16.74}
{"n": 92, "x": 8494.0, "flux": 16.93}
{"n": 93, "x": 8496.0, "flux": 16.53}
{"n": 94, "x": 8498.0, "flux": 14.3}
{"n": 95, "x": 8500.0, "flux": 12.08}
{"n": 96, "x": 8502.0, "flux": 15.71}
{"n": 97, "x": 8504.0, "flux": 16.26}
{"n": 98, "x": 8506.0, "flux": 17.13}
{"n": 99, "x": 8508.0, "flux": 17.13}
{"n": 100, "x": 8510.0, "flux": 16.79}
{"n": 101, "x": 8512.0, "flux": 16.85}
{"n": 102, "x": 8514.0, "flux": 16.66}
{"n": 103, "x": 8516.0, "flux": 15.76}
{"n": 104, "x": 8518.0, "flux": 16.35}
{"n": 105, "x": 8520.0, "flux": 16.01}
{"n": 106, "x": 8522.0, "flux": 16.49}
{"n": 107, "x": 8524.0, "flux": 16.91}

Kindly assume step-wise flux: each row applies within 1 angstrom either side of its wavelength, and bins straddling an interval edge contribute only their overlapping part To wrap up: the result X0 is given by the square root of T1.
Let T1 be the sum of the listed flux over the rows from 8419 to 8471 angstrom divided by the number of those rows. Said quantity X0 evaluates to 4.11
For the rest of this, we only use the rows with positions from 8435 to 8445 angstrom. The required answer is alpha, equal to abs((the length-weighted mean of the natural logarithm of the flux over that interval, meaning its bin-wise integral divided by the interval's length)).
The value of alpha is 2.814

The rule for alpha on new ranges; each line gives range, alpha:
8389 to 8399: 2.815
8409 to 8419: 2.838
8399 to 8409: 2.844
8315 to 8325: 2.856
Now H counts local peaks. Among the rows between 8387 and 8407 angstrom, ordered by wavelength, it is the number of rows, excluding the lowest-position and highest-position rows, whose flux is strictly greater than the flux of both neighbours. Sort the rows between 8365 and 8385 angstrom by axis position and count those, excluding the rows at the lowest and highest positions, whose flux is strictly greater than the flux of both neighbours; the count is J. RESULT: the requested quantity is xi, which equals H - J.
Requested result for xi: 0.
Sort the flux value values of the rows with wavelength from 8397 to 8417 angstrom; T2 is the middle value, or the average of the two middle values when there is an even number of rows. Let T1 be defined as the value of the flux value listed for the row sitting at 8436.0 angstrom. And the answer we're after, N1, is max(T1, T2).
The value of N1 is 17.1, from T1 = 16.19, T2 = 17.1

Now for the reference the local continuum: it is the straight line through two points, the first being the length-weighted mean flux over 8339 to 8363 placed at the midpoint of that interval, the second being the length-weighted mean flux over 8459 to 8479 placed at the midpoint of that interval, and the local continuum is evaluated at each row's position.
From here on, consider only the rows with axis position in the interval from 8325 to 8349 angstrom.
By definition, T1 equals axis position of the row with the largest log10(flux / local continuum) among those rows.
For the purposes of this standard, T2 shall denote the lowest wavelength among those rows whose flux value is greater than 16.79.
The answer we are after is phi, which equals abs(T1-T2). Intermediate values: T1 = 8338.0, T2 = 8326.0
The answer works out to 12 angstrom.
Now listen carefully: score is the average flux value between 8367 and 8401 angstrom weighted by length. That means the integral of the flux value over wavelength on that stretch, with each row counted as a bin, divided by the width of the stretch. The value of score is 17.0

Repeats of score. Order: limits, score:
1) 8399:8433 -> 17.1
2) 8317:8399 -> 17.1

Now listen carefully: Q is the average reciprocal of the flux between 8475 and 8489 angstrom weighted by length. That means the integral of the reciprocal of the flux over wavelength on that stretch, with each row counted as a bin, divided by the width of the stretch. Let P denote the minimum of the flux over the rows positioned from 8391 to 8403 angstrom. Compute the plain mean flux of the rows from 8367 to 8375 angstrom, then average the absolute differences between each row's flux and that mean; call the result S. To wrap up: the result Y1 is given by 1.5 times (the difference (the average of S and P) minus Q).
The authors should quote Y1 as 12.6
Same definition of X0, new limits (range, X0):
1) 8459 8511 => 4.07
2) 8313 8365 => 4.14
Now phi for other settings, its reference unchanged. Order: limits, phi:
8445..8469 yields 20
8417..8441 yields 12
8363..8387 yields 12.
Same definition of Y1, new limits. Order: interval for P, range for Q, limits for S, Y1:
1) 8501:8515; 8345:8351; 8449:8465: 11.8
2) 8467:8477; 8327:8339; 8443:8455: 11.6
